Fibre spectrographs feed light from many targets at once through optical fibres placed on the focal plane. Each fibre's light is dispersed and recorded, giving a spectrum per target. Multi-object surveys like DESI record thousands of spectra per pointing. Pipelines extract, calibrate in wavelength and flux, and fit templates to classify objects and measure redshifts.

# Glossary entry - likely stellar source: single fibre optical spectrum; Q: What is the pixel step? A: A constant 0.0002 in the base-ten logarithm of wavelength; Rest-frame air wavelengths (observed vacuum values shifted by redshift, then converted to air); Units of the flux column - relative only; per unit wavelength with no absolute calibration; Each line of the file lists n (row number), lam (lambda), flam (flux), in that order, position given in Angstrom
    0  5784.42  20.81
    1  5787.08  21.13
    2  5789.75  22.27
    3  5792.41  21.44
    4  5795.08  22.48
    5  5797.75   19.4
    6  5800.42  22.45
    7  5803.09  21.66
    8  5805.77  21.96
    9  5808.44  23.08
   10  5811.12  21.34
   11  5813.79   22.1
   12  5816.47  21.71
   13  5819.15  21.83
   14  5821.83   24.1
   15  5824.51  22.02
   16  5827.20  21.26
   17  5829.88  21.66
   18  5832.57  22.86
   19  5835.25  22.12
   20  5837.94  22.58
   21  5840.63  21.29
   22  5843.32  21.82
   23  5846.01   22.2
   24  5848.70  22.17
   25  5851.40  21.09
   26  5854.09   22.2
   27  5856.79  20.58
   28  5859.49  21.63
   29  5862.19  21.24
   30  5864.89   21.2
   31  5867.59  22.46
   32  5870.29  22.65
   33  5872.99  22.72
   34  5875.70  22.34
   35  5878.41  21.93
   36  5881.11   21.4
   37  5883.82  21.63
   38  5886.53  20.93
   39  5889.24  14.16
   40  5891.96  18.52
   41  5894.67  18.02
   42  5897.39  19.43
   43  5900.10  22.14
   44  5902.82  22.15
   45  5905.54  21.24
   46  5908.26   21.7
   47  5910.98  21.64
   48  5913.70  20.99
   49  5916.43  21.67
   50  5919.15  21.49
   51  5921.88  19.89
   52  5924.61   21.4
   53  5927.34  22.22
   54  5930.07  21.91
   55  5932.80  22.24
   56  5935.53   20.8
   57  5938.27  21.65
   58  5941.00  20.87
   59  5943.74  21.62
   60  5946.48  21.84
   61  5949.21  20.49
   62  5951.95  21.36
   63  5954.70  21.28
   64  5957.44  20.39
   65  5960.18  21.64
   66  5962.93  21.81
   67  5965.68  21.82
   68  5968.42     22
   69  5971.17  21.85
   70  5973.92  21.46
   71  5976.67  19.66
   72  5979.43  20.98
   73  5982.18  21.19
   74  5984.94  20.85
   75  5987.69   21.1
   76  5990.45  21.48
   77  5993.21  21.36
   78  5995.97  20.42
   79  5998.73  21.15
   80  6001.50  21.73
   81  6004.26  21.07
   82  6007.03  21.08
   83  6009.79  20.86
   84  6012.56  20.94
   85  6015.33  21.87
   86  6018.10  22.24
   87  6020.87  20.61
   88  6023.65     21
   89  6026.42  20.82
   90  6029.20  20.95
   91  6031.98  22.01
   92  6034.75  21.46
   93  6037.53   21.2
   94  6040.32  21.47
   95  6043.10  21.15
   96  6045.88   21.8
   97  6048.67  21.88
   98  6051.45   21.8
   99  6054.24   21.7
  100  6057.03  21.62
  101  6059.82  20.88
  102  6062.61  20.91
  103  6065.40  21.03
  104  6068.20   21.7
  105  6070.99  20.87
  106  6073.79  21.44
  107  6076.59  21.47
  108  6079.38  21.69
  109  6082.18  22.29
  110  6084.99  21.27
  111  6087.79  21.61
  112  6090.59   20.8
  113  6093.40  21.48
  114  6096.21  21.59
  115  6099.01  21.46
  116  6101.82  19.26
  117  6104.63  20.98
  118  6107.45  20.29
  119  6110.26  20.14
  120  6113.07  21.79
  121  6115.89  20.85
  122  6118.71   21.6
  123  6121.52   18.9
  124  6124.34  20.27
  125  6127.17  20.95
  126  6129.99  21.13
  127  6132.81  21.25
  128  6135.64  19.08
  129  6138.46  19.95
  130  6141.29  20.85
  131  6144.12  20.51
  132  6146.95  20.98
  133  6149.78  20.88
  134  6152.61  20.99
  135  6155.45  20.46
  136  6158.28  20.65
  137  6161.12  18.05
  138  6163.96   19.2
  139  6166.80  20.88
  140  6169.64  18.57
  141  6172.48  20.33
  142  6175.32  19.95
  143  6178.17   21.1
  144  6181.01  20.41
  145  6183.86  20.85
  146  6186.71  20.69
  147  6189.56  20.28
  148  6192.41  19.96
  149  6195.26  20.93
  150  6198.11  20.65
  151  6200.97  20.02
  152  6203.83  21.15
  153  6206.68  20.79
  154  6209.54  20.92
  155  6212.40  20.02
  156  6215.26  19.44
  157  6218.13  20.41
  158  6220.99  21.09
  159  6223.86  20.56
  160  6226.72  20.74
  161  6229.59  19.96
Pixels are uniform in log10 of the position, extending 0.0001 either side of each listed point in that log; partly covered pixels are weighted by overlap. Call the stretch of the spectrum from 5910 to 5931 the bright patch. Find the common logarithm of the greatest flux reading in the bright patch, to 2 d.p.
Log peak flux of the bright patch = 1.35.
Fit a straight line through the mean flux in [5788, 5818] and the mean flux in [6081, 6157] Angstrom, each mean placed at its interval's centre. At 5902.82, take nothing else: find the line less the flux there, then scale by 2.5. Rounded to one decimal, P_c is -1.7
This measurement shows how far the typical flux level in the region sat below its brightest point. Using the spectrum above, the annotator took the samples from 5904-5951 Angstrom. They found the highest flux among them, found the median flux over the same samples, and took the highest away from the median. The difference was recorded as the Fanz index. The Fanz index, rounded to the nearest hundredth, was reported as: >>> -0.62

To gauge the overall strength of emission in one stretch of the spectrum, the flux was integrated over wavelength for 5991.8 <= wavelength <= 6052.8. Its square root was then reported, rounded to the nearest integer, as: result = 36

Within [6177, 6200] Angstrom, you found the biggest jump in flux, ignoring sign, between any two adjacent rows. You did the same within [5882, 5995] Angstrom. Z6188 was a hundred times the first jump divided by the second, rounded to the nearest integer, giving 14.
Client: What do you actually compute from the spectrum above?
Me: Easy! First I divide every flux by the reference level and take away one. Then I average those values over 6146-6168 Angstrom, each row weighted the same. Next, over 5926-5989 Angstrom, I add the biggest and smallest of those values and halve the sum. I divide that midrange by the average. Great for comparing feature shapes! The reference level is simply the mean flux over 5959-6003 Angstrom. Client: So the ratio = 0.3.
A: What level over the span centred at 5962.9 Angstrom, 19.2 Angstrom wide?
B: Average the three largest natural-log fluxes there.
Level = 3.09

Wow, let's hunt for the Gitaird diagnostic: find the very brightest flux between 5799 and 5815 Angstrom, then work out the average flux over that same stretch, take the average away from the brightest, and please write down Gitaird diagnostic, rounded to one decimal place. 1.0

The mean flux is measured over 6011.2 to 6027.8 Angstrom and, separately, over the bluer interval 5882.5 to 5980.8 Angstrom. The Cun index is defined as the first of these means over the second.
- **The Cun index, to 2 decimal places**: 1.01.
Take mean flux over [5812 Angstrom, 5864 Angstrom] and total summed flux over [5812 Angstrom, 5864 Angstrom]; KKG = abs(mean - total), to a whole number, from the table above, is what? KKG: 395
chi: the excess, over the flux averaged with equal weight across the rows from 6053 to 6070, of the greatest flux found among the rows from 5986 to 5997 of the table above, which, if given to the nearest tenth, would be 0.2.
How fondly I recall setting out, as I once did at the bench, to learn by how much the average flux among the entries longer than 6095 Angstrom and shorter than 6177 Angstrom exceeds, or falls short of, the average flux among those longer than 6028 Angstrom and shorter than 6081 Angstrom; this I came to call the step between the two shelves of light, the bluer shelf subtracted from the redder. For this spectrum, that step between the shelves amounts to -1.0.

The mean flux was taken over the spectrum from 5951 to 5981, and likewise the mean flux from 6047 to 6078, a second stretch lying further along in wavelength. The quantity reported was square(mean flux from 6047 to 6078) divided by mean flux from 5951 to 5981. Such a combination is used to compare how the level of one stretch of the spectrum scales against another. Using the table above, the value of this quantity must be 21.5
